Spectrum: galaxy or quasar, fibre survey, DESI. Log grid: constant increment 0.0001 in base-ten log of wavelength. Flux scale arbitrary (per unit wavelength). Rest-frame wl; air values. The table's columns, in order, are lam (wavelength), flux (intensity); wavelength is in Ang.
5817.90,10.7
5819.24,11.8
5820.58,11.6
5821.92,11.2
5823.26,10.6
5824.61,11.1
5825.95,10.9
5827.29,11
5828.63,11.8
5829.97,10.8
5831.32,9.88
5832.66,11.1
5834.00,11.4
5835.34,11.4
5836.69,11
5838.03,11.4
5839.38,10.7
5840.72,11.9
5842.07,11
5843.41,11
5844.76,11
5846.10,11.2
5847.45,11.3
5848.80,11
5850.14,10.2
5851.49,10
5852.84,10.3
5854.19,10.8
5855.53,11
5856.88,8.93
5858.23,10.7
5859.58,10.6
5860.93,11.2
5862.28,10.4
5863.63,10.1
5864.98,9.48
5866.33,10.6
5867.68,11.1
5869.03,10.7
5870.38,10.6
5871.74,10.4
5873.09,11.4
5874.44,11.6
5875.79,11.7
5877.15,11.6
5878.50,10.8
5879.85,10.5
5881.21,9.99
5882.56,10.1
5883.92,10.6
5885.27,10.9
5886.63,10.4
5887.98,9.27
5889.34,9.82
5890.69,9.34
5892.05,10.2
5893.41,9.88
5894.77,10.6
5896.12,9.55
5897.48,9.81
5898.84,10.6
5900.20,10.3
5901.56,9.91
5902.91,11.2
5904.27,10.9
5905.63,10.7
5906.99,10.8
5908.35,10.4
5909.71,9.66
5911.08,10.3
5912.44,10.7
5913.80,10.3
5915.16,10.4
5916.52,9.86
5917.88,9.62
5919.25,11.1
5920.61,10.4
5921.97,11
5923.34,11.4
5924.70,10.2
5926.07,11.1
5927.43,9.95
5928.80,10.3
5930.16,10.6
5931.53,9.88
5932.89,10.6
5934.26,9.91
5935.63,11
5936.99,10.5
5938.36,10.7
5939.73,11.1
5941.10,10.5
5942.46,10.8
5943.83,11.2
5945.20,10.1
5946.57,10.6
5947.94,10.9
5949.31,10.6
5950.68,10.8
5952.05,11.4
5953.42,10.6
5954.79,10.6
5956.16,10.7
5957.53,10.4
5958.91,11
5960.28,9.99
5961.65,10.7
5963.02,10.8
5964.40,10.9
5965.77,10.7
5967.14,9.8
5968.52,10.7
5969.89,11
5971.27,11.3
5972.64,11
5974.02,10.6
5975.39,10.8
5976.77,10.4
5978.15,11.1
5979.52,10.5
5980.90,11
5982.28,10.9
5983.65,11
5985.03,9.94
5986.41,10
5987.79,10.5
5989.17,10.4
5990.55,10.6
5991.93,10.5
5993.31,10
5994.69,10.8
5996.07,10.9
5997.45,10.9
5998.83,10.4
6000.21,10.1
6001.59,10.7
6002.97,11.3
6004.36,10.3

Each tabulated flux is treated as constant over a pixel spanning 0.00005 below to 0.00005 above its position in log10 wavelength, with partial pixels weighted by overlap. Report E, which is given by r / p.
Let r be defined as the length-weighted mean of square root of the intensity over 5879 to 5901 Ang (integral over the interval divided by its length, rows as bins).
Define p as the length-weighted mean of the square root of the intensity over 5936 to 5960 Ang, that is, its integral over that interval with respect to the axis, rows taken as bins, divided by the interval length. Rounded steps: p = 3.28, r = 3.18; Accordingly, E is 0.97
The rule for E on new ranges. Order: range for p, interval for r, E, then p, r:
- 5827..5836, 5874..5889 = 0.98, 3.33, 3.26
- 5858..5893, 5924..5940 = 1.00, 3.24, 3.24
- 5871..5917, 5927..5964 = 1.01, 3.23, 3.26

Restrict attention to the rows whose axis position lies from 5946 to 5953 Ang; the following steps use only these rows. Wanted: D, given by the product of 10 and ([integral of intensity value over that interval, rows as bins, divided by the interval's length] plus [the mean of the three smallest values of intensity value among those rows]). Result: 215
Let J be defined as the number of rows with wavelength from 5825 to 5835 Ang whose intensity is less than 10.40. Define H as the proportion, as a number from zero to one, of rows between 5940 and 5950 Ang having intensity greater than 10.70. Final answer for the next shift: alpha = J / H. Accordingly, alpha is 2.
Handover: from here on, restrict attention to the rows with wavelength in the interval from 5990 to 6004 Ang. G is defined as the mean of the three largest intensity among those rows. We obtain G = 11.0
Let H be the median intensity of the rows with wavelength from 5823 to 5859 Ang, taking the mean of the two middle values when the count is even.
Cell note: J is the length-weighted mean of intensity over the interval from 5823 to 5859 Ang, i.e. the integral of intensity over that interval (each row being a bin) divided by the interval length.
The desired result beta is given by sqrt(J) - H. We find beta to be -7.70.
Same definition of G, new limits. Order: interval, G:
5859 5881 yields 11.6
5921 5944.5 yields 11.2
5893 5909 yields 11.0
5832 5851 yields 11.6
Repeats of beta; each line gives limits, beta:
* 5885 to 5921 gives -7.10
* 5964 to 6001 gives -7.44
